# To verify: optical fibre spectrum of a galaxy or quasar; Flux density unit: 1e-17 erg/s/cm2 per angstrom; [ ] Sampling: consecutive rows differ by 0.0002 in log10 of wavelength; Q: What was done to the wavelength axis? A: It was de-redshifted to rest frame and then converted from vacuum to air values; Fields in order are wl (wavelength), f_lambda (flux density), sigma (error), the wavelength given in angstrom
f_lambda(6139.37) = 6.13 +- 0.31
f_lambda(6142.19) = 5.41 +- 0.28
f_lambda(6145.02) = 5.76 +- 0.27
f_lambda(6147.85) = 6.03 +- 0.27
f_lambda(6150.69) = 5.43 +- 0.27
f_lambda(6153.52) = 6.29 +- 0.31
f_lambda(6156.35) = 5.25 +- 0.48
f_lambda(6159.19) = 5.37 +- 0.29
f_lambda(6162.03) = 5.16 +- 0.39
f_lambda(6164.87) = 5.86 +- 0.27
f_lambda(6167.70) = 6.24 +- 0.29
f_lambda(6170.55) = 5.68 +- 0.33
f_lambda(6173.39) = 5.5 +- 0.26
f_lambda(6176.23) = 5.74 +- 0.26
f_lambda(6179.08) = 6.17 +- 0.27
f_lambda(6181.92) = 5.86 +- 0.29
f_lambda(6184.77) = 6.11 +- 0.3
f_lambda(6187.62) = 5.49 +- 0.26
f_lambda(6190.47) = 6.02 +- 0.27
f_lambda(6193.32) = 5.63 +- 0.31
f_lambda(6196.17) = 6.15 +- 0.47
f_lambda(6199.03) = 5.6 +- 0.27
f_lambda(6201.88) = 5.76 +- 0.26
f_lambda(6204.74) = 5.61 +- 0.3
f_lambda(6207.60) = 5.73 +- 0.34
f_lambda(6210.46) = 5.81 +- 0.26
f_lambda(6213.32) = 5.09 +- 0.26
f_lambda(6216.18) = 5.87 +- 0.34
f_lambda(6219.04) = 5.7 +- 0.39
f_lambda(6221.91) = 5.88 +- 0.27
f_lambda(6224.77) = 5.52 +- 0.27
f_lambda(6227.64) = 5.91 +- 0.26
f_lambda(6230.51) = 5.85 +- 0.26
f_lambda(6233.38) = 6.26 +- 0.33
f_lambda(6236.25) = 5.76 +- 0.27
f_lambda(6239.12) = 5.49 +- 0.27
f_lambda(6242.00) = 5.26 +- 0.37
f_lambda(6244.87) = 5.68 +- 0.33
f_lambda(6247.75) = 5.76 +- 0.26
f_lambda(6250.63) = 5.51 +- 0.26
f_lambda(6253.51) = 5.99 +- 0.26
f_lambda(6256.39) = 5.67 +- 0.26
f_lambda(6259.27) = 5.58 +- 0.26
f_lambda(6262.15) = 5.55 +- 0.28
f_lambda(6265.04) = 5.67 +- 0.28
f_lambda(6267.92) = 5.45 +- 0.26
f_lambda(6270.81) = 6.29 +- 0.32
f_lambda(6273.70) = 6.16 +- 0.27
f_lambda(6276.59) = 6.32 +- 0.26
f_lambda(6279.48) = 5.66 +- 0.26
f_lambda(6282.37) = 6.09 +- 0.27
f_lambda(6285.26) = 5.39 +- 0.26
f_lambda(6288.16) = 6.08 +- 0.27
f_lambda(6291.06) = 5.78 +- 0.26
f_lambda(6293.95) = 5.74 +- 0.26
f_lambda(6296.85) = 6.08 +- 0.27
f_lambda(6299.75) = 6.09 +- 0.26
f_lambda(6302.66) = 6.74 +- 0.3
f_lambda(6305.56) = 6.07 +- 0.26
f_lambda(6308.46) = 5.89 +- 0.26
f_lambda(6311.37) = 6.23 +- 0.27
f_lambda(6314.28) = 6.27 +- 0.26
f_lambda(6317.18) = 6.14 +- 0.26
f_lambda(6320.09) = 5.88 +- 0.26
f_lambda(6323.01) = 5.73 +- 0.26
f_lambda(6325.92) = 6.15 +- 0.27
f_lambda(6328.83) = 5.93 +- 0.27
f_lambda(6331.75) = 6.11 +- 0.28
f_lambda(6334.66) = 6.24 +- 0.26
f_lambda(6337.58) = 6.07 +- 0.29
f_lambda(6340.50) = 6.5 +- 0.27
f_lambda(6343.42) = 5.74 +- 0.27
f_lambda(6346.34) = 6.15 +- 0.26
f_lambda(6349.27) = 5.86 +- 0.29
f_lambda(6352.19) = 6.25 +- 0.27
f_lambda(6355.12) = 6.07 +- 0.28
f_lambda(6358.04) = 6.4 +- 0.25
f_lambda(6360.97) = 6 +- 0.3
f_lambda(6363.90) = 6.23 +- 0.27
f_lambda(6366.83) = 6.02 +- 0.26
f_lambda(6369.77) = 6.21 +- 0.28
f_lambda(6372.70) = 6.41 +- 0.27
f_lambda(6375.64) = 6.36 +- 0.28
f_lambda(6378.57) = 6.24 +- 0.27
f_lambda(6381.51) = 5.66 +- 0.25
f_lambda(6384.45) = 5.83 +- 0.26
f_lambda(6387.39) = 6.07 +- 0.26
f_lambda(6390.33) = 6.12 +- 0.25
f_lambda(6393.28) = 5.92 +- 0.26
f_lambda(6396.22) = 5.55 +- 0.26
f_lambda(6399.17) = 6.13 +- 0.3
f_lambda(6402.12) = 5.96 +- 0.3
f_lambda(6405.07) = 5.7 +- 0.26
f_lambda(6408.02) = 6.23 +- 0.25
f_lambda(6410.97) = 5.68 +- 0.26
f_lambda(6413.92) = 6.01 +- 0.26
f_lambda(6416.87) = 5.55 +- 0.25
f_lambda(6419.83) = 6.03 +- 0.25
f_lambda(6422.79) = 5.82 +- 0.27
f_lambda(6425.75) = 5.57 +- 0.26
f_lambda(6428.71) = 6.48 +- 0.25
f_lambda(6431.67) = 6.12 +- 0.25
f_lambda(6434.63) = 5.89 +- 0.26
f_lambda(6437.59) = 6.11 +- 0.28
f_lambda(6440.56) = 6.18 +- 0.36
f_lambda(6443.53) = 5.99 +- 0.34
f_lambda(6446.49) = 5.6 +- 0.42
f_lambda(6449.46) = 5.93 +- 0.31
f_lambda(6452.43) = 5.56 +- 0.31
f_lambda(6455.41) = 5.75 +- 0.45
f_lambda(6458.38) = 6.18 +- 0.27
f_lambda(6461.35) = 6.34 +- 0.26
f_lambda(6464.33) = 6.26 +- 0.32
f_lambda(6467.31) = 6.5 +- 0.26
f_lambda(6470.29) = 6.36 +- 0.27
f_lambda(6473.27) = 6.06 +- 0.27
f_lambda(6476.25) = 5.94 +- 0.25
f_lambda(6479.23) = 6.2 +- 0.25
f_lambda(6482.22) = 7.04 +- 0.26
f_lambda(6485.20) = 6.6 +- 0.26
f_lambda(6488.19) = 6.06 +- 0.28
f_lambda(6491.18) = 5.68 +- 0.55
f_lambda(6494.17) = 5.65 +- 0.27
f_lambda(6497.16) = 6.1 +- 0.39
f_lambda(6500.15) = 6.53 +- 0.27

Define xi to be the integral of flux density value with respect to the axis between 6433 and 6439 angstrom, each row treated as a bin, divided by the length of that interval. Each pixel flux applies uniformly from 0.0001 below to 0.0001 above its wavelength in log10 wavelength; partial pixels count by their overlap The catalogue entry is 6.0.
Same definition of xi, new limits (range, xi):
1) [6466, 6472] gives 6.4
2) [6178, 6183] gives 6.0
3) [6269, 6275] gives 6.2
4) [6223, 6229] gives 5.7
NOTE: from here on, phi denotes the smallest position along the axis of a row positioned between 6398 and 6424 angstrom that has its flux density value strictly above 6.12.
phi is 6399.17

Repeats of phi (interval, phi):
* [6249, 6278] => 6270.81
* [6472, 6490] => 6479.23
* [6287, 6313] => 6302.66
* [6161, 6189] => 6167.70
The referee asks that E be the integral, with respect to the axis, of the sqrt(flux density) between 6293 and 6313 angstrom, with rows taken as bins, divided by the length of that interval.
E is 2.47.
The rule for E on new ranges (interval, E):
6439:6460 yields 2.43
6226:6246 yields 2.40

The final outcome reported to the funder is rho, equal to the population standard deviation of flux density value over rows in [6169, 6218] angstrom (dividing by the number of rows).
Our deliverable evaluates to 0.265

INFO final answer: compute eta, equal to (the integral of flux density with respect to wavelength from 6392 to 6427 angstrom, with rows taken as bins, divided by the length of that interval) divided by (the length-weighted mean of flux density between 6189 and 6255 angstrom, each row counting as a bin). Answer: 1.02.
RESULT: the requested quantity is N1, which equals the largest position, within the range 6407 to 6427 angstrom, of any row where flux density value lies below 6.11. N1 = 6425.75 angstrom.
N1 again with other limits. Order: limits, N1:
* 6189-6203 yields 6201.88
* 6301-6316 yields 6308.46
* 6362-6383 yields 6381.51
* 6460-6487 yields 6476.25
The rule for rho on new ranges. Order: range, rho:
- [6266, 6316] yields 0.328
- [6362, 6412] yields 0.252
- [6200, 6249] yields 0.256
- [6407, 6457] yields 0.262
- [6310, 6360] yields 0.210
